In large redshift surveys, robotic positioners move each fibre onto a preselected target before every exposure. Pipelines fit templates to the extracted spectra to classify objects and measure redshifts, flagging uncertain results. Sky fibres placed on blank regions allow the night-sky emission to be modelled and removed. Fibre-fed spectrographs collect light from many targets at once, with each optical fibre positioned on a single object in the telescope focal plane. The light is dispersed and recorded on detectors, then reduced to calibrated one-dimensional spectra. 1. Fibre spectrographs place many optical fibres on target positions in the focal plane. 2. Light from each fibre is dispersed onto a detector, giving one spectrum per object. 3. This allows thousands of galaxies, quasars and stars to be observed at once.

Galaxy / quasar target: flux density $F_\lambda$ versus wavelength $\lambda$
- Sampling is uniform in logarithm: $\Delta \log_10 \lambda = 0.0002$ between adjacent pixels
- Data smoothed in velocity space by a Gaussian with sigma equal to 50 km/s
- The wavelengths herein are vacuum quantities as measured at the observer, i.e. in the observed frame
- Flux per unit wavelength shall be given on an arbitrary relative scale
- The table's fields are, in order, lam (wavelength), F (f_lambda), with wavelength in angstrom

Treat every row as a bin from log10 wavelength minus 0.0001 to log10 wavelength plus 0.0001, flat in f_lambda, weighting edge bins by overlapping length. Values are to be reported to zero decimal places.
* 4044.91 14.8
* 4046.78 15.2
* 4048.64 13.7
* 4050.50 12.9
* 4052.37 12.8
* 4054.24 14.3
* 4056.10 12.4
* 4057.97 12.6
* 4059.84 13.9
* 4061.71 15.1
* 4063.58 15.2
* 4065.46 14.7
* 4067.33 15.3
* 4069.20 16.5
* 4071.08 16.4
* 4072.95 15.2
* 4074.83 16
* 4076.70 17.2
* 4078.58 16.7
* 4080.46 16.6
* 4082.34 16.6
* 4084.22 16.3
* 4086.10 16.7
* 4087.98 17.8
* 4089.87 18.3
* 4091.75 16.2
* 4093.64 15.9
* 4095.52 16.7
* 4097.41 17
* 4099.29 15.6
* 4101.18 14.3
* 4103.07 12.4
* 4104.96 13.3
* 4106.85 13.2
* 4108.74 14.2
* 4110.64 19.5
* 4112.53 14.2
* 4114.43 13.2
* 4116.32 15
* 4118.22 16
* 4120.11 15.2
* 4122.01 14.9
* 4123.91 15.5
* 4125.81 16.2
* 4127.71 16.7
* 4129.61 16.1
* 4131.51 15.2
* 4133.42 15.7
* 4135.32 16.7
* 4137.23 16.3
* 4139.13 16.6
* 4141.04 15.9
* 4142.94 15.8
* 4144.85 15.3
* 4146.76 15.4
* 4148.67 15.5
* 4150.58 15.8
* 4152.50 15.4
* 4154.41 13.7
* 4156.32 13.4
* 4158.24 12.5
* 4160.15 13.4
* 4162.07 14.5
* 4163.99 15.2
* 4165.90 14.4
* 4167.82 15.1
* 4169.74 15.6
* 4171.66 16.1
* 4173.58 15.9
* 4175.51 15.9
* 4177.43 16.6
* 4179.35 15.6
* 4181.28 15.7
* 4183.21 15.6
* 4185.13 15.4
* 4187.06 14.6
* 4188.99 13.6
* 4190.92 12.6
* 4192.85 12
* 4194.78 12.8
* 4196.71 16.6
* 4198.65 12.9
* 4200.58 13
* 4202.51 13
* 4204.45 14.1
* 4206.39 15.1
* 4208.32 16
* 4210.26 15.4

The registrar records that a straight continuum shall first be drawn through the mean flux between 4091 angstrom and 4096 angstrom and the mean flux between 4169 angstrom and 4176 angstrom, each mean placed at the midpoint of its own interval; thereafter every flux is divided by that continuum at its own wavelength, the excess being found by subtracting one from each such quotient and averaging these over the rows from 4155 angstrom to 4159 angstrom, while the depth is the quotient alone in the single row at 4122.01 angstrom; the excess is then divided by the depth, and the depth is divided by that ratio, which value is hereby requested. -5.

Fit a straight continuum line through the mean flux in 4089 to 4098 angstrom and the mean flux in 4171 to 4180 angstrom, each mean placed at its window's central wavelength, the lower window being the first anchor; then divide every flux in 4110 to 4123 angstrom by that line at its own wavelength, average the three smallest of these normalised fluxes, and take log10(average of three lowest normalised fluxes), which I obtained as -0.071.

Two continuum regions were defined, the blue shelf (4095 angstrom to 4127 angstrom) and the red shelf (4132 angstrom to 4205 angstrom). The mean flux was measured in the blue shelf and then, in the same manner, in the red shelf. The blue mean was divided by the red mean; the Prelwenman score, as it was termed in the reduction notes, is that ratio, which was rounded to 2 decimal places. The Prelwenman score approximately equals 1.02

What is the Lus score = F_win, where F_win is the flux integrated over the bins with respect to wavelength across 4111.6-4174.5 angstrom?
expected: 958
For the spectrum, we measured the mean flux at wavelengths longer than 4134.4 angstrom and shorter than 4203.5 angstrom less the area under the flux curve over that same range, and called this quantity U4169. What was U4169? -1011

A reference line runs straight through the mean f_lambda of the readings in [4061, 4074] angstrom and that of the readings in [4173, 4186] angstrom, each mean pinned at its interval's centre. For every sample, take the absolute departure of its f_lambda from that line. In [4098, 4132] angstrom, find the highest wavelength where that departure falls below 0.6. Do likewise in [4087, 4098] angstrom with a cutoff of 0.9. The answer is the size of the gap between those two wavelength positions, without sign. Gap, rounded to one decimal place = 37.9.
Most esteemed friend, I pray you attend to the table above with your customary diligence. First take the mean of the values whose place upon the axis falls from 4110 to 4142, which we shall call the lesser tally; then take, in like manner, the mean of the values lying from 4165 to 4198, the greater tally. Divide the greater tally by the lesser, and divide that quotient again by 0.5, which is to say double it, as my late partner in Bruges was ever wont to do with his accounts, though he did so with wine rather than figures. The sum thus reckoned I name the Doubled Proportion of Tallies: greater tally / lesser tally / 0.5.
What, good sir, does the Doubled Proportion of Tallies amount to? 1.89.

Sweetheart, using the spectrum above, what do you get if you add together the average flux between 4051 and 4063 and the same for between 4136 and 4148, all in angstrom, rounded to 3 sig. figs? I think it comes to 29.4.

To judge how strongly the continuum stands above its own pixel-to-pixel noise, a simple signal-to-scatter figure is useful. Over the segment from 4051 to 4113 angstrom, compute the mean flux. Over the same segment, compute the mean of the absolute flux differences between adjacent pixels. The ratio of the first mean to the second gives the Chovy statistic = 14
